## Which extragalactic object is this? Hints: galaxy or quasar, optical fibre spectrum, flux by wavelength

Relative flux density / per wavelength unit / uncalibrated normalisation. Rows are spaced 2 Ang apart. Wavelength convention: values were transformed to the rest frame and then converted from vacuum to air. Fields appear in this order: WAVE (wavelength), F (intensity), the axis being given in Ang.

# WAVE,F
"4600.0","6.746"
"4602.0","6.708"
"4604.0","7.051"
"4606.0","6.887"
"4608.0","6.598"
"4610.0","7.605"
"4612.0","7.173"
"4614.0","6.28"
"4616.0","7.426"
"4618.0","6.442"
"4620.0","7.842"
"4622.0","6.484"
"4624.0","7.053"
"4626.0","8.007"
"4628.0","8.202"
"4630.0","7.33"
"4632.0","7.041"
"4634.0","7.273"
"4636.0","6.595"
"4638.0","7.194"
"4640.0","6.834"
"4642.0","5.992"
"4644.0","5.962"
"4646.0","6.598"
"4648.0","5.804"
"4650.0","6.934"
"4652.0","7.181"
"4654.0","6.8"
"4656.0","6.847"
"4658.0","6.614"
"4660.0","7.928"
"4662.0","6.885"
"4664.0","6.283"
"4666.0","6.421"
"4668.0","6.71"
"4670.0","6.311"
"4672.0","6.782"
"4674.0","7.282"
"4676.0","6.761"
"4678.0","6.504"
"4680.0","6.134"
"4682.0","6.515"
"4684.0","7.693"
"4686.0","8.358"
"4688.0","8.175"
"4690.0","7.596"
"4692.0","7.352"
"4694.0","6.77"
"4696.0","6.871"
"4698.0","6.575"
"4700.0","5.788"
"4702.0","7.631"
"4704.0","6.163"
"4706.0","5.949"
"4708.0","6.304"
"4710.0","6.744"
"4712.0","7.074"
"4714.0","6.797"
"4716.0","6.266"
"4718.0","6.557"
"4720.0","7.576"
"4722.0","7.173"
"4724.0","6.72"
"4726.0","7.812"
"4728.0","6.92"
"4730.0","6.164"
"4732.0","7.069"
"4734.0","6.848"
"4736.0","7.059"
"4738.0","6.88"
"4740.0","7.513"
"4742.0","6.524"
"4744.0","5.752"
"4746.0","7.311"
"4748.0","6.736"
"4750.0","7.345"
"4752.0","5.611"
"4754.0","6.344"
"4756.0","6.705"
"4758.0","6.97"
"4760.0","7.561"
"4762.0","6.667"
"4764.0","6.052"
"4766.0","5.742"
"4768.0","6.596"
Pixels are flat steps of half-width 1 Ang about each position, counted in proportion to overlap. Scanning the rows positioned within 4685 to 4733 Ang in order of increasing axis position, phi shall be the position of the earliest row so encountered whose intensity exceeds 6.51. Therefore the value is 4686.0 Ang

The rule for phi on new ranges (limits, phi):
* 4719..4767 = 4720.0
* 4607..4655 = 4608.0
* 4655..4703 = 4656.0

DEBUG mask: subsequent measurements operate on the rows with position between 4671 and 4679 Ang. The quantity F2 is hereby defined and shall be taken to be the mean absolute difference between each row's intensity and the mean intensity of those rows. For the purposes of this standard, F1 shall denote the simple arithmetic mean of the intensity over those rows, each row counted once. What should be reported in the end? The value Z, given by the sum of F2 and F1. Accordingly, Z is 7.1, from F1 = 6.8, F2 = 0.22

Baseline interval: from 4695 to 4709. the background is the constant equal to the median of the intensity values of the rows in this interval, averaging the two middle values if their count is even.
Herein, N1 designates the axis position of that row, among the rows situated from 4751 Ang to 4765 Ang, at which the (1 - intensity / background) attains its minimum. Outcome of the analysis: 4760.0 Ang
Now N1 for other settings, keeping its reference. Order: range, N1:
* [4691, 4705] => 4702.0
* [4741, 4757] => 4750.0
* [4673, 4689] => 4686.0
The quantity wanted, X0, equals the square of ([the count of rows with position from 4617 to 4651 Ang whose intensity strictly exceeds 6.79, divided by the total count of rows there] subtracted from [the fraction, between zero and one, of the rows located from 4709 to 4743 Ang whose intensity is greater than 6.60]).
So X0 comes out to 0.031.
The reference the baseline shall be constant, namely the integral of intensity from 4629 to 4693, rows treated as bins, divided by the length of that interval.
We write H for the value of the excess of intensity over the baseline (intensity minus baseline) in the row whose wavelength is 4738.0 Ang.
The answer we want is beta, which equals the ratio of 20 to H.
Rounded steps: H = 0.0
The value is -1210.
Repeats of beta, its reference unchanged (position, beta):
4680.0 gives -26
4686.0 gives 14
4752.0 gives -16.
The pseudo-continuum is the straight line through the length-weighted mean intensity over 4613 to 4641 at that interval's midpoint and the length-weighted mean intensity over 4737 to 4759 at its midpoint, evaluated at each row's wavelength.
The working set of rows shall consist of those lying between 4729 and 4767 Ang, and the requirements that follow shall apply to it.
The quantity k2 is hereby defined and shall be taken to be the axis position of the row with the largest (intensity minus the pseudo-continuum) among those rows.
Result 4760.0 Ang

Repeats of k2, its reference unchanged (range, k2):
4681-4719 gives 4686.0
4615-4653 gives 4628.0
